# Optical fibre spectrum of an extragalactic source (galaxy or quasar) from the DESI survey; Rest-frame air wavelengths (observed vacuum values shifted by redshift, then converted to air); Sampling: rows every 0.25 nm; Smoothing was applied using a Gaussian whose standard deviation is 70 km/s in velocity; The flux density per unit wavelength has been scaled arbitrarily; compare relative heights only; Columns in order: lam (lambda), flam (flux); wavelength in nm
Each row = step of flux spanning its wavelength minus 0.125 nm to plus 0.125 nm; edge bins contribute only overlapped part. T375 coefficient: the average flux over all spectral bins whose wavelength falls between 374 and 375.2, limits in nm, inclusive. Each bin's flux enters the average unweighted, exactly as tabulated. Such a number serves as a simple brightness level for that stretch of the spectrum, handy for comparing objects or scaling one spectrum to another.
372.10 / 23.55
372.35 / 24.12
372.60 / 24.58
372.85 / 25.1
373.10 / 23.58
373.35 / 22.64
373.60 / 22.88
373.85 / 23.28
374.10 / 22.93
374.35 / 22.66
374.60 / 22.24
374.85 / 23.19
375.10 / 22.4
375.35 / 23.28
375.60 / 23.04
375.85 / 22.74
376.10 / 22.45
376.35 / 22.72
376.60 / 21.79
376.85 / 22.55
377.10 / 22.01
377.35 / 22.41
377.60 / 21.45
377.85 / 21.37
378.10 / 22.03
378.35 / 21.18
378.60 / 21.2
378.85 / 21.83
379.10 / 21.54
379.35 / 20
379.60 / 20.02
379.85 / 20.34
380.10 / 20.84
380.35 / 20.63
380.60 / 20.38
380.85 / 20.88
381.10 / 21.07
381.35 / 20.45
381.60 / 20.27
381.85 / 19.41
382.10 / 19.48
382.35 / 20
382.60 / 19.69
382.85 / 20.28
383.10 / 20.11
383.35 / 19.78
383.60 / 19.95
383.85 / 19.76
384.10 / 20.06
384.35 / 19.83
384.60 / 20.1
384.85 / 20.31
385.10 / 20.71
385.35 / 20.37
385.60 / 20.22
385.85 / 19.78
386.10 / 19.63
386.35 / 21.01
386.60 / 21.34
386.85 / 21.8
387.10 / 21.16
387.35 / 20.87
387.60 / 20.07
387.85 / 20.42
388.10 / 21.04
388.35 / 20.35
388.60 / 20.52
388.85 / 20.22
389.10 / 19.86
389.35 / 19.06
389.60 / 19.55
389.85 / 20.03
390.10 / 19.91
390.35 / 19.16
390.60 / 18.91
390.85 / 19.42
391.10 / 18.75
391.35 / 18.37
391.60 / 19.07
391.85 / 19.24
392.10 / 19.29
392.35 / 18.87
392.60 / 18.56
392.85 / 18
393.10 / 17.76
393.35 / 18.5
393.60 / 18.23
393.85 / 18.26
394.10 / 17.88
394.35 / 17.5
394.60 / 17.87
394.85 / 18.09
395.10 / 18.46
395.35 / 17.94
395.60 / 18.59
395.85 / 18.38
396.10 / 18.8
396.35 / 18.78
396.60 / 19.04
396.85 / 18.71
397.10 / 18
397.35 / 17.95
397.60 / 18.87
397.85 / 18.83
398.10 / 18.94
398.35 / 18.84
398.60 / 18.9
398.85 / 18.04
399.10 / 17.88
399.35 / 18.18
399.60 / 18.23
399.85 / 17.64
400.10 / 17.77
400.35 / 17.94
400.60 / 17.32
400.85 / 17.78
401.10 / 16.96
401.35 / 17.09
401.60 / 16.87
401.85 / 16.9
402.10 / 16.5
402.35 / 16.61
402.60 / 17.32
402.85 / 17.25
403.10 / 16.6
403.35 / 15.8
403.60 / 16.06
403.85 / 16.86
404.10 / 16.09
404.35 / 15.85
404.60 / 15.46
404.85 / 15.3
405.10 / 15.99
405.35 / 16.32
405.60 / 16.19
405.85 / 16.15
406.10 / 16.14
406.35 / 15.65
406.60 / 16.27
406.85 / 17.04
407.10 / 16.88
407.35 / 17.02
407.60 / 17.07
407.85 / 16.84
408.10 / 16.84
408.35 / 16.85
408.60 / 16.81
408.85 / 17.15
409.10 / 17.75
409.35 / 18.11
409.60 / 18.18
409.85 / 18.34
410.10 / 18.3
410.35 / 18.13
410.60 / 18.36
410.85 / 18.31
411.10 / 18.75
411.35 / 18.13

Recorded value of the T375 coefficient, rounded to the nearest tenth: 22.7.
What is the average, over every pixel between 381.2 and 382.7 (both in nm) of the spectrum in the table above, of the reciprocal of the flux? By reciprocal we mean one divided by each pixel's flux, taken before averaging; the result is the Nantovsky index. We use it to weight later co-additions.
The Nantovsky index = 0.050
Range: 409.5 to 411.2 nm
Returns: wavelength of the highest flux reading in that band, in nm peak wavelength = 411.10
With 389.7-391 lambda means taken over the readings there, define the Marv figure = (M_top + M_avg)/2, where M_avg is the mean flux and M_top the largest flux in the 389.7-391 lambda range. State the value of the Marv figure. 19.8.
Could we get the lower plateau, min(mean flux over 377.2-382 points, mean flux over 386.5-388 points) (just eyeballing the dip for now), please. 20.9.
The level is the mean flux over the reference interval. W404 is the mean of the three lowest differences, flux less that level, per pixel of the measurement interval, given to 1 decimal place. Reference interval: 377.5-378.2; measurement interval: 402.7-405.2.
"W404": -6.1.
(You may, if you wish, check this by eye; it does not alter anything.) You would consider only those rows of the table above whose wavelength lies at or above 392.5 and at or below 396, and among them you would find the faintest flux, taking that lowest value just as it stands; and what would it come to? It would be 17.5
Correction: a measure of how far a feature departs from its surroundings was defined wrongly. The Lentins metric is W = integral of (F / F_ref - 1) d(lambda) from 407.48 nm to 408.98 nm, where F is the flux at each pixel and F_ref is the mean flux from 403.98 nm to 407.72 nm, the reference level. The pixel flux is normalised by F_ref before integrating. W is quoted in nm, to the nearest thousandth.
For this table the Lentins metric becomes 0.065 nm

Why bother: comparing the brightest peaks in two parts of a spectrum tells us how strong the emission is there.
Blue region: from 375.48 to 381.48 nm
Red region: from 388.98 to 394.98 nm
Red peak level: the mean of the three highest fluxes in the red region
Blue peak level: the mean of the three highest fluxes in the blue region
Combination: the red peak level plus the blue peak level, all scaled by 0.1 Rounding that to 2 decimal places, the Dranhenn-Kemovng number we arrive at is 4.28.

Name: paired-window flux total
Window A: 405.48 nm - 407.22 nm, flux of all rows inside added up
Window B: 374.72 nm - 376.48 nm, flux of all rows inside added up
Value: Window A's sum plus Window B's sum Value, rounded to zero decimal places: 274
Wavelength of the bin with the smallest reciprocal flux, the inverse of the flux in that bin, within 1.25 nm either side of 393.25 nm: 392.10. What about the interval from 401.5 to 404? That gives 402.60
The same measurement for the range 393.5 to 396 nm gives 395.60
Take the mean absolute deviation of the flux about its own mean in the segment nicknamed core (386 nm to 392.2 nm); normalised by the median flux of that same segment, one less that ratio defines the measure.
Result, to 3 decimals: 0.963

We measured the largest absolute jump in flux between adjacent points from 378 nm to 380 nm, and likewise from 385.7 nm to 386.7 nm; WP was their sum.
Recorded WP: 2.92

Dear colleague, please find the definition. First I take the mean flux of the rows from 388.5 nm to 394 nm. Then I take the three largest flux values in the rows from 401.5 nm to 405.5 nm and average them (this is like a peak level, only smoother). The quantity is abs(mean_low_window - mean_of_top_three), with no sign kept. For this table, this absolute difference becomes 1.9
